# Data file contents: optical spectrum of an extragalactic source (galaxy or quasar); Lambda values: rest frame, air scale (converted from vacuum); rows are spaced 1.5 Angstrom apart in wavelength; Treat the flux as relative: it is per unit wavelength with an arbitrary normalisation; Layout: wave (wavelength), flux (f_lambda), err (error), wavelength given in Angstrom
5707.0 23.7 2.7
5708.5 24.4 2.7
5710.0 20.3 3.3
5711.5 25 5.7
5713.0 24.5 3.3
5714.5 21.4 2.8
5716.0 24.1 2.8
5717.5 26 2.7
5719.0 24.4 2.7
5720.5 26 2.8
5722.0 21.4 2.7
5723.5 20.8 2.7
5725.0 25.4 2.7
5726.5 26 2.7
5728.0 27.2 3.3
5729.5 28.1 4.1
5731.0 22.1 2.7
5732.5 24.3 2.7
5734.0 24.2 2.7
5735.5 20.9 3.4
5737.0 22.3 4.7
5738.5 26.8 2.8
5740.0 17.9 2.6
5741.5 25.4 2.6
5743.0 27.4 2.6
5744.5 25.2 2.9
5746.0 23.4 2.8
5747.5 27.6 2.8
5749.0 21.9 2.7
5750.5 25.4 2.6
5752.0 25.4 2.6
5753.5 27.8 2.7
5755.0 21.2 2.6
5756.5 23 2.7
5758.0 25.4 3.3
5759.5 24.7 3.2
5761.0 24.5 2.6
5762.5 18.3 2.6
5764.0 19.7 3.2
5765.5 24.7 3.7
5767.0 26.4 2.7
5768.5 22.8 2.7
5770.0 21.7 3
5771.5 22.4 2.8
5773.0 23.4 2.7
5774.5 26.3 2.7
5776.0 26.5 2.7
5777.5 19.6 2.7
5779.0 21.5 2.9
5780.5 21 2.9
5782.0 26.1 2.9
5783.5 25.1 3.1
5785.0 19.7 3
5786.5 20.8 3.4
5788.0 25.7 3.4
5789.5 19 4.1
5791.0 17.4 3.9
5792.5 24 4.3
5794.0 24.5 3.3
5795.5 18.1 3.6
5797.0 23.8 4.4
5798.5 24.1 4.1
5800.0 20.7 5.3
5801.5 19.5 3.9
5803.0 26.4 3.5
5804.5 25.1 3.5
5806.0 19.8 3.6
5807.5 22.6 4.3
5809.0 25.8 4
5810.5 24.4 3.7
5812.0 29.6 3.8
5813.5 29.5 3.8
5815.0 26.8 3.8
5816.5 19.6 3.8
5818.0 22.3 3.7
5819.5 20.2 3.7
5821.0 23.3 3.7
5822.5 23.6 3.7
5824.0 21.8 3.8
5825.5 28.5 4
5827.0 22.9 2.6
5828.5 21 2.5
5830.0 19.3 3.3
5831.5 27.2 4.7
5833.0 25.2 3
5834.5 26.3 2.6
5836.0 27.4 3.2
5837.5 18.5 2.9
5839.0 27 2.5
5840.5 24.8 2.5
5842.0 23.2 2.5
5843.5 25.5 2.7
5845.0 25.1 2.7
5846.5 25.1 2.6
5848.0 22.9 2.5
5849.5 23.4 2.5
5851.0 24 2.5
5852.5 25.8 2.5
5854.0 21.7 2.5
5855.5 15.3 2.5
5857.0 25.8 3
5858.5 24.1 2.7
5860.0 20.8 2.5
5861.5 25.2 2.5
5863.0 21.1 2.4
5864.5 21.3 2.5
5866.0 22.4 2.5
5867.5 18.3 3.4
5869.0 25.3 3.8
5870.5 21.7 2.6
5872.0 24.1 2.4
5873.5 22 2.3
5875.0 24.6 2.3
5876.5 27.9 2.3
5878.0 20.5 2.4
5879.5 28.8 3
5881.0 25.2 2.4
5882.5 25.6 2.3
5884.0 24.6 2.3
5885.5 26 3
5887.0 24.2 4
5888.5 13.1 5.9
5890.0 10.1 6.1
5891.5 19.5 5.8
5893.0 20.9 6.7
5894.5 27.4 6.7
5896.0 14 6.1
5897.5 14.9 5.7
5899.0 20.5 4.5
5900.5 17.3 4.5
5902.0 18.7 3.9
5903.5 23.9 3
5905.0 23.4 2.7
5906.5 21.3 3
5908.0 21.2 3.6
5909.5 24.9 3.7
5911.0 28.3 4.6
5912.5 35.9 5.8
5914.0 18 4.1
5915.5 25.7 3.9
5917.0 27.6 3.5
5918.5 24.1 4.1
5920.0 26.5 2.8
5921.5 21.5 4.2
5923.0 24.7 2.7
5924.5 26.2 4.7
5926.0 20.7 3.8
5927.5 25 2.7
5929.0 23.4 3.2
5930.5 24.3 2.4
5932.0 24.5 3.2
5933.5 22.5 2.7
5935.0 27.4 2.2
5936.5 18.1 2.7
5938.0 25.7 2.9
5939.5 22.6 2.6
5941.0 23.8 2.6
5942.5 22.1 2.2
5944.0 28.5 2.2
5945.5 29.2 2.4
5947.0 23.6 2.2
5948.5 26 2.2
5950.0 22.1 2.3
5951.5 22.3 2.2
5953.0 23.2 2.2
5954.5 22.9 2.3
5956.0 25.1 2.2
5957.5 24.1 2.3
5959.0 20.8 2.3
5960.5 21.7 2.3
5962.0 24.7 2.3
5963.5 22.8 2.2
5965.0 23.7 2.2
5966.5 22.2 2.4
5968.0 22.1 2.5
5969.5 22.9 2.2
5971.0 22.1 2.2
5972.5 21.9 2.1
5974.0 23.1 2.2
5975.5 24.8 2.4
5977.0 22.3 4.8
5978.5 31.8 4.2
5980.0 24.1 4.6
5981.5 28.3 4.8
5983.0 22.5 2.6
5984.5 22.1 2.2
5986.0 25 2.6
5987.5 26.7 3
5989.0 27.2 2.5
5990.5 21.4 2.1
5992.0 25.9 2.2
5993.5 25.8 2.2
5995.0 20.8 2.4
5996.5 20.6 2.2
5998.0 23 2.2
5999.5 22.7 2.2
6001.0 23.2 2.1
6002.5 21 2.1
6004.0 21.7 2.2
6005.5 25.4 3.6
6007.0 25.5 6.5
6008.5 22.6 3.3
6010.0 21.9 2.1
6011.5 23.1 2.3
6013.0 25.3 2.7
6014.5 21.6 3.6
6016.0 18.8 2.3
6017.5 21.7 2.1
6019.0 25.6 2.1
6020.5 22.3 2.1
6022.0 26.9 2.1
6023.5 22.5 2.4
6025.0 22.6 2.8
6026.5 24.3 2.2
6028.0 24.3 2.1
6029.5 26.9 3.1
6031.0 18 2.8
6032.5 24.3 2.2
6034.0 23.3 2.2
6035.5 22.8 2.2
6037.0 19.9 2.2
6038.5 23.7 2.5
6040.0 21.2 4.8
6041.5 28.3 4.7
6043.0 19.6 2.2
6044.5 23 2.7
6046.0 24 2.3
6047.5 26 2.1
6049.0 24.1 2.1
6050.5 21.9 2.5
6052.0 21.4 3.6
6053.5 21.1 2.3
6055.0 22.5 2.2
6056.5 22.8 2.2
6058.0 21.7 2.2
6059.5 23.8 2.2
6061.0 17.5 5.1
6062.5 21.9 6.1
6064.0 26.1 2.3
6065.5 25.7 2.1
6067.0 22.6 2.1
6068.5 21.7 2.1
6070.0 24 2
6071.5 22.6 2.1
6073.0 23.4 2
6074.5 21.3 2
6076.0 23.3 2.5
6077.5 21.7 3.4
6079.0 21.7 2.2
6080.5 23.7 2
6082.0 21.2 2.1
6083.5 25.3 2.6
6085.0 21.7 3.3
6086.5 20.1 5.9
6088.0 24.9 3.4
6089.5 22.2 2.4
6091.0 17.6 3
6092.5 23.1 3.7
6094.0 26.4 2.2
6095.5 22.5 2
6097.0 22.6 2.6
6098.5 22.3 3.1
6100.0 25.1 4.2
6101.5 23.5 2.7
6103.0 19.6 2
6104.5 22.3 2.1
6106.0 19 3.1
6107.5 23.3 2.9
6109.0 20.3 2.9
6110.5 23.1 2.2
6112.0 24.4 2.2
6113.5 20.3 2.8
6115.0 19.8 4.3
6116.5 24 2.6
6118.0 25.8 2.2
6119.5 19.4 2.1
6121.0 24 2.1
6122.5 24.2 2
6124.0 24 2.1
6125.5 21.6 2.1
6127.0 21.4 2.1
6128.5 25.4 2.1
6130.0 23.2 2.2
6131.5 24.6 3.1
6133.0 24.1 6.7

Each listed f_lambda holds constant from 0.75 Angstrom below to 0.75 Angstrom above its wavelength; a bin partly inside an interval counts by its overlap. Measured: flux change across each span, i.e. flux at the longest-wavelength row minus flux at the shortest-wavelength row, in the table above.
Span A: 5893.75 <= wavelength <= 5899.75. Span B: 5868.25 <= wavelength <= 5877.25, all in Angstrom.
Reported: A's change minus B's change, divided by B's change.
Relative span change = -3.7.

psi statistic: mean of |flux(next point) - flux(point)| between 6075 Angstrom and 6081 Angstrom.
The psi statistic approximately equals 1.2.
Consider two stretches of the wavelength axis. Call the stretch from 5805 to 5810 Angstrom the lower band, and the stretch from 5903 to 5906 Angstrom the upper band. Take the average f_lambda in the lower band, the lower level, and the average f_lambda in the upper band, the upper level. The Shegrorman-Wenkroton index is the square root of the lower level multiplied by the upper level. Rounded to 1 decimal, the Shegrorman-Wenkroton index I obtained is 23.2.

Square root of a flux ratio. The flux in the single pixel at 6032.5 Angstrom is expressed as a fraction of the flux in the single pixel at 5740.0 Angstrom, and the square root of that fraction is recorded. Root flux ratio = 1.17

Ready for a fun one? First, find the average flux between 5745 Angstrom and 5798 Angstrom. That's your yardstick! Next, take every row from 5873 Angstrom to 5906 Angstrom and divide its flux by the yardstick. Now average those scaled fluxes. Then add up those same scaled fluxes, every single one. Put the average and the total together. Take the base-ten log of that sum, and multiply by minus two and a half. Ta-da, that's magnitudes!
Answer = -3.33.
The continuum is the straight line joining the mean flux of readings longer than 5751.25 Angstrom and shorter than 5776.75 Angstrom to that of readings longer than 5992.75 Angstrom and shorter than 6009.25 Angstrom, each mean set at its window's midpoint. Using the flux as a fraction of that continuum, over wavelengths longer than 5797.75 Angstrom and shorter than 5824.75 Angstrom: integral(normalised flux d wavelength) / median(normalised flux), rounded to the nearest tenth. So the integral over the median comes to 27.1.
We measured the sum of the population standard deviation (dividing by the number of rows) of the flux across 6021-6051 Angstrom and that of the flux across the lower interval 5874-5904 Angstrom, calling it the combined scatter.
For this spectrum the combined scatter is 7.7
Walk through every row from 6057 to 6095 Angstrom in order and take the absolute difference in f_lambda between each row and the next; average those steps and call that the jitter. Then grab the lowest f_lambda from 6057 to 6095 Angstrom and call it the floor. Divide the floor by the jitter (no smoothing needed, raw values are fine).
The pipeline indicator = 6.33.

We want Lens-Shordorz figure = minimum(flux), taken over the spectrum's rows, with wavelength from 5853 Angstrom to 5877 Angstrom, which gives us 15.3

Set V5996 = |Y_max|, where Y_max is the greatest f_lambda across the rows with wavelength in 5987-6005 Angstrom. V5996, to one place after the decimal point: 27.2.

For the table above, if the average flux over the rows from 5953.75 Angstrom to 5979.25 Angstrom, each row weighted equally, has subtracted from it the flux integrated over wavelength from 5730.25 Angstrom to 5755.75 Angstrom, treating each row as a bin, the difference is -590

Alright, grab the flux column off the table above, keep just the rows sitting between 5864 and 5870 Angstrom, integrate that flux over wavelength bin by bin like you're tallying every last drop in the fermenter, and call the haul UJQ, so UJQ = 131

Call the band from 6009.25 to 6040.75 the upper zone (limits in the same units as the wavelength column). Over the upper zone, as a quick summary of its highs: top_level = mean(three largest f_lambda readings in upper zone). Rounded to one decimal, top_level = 26.5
